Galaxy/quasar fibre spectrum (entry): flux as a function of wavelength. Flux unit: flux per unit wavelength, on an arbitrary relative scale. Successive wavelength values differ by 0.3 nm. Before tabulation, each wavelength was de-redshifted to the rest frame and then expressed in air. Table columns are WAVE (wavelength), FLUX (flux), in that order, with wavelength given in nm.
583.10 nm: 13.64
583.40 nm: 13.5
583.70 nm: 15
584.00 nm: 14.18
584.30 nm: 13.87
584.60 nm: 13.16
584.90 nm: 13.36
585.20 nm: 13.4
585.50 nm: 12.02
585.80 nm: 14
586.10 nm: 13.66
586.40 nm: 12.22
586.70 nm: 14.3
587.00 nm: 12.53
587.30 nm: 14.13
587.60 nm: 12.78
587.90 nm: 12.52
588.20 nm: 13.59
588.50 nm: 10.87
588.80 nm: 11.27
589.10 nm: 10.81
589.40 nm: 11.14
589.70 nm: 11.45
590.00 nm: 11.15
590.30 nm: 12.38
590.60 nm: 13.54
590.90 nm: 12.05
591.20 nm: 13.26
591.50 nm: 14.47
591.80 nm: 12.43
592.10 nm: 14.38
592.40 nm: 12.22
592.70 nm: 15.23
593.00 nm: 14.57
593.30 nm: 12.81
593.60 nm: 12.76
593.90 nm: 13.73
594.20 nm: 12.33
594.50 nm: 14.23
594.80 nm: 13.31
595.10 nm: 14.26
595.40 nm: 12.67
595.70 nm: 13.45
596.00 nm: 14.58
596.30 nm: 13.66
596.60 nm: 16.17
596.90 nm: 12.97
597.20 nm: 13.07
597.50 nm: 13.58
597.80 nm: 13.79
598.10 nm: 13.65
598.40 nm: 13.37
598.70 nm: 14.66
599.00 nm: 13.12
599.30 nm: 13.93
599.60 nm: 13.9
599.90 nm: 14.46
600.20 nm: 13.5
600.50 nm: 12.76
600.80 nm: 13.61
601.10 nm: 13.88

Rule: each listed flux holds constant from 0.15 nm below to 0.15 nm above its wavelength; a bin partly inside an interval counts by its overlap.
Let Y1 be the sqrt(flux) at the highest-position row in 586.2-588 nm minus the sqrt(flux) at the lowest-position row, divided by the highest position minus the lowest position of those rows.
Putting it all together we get 0.03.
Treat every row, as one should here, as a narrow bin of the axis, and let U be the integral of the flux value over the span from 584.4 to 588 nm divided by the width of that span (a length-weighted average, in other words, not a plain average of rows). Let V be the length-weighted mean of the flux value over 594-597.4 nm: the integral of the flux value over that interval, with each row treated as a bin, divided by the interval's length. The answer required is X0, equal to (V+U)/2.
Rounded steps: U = 13.2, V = 13.7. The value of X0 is 13.45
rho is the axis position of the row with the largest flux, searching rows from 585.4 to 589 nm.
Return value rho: 586.70 nm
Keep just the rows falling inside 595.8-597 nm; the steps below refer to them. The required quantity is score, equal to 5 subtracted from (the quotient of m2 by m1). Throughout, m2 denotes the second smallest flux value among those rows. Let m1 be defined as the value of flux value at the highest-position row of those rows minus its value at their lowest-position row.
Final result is -13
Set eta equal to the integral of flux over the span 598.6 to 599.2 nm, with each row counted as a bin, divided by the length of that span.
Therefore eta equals 13.8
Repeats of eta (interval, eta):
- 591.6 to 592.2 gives 13.4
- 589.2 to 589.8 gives 11.2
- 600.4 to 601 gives 13.3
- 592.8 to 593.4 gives 13.9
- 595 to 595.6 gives 13.4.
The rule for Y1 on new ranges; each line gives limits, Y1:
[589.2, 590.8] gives 0.29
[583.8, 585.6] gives -0.20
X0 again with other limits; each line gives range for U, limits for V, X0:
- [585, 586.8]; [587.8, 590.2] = 12.42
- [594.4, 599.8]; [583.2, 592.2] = 13.36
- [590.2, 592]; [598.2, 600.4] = 13.45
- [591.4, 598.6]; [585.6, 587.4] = 13.53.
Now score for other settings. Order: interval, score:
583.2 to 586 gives 21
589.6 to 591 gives 14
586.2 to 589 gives -17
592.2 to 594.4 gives 107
